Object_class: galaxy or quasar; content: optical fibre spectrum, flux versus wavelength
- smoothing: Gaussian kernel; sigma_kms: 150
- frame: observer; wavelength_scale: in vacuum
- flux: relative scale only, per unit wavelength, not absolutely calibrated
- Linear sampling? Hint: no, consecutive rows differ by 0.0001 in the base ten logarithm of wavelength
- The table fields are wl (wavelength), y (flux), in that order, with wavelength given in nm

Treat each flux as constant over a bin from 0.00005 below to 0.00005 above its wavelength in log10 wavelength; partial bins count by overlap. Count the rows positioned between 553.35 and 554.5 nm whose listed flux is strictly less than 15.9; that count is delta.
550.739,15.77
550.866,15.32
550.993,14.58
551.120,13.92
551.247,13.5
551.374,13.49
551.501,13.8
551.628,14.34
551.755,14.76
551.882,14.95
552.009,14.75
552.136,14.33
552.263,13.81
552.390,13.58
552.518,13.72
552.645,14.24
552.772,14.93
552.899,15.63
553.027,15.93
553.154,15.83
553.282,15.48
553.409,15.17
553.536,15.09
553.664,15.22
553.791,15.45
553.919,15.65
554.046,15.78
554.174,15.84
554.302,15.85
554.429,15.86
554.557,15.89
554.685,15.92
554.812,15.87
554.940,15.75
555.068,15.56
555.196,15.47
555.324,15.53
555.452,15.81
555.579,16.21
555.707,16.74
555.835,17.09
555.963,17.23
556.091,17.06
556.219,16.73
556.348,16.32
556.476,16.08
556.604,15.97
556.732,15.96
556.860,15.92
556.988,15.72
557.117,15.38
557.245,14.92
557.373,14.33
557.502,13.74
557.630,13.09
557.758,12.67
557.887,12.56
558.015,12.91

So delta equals 9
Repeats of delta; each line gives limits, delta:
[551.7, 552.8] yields 9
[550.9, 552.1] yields 9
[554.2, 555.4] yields 8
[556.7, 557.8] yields 7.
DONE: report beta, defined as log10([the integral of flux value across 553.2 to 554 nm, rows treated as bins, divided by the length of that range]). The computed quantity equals 1.19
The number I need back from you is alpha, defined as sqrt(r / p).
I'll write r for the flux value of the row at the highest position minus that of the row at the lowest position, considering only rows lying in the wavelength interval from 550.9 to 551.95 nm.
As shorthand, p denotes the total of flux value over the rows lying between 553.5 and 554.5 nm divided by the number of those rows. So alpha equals 0.154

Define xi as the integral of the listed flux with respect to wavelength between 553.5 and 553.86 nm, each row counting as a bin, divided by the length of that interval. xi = 15.3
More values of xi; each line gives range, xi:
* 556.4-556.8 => 16.0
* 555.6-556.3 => 16.9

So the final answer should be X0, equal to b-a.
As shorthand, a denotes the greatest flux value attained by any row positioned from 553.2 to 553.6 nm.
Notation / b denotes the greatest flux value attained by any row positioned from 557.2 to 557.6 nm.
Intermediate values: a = 15.48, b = 14.92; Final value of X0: -0.6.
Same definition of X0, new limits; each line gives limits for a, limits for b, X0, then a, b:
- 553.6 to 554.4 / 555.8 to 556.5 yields 1.4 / 15.85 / 17.23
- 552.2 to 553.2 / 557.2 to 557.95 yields -1.0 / 15.93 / 14.92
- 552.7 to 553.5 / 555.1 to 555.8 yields 0.8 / 15.93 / 16.74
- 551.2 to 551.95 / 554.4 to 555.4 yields 1.0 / 14.95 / 15.92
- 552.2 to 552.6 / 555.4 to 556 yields 3.4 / 13.81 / 17.23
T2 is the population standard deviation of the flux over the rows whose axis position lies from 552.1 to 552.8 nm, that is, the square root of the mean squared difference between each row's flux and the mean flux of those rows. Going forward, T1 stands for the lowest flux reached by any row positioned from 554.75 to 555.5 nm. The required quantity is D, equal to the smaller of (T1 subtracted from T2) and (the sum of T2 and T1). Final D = -15.0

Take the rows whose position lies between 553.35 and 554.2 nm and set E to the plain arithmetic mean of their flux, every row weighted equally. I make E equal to 15.5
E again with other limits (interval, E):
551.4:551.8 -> 14.3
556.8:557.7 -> 14.7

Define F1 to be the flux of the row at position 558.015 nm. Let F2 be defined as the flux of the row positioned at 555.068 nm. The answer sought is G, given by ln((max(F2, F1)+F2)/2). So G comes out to 2.74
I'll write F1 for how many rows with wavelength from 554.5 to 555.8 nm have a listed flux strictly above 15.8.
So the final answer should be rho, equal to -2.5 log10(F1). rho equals -1.95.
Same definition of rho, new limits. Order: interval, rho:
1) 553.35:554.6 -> -1.51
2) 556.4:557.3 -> -1.51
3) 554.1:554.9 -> -1.95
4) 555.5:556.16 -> -1.75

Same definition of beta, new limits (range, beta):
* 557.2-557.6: 1.15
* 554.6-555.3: 1.20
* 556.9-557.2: 1.19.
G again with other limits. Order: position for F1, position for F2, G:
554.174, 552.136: 2.71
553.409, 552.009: 2.71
